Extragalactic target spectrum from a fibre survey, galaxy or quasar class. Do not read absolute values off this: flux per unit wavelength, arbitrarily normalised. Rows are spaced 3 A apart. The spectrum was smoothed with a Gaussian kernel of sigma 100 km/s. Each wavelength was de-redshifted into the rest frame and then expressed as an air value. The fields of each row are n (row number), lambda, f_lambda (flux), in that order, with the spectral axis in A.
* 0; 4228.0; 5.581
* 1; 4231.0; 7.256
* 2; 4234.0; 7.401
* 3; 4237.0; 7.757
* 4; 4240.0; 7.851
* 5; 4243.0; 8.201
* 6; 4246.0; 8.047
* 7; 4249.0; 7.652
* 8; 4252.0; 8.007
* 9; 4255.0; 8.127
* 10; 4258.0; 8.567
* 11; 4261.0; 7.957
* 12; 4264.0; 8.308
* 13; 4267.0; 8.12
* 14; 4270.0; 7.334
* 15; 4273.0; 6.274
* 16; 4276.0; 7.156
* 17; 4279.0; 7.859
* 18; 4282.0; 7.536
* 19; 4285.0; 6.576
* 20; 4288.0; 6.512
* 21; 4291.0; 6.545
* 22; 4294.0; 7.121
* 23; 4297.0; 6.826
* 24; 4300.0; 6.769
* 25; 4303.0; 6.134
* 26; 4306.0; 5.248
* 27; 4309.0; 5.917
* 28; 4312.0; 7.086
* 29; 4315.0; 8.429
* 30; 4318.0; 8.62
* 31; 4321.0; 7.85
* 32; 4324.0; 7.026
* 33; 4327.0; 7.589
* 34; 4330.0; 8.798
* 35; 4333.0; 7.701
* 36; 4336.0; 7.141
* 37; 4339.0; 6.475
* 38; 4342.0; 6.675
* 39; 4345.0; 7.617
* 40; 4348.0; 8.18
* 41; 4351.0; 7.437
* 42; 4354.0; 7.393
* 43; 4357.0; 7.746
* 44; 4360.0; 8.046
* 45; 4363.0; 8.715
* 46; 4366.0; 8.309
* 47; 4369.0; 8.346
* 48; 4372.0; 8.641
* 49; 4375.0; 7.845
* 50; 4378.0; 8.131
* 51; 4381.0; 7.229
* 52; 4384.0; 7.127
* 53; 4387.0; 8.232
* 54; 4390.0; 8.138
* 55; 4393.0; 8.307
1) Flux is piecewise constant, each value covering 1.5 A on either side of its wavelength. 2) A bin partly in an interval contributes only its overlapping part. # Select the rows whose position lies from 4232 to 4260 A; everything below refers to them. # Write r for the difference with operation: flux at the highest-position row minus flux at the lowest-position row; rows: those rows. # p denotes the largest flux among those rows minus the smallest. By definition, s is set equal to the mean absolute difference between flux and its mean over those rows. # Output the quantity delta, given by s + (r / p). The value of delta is 1.3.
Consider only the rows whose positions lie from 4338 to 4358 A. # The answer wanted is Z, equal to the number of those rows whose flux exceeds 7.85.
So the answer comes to 1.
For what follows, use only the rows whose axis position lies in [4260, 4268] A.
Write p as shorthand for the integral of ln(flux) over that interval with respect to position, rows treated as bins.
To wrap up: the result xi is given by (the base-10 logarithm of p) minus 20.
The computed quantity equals -18.8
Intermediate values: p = 16.8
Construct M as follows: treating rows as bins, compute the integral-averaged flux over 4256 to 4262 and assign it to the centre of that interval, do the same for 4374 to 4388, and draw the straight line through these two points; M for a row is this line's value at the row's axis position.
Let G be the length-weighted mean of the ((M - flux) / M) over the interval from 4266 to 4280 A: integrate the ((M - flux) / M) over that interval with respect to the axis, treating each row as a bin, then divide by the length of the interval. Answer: 0.11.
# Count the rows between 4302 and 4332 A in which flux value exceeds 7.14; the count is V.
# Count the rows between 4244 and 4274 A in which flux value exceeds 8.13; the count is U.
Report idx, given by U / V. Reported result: 0.40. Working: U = 2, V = 5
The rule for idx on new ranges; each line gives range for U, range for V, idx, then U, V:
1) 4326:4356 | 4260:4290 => 0.29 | 2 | 7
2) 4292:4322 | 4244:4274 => 0.22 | 2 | 9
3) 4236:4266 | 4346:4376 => 0.30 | 3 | 10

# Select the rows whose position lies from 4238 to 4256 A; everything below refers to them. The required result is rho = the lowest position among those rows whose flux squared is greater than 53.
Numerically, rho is 4240.0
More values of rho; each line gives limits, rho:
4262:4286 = 4264.0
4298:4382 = 4315.0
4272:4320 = 4279.0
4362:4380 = 4363.0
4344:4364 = 4345.0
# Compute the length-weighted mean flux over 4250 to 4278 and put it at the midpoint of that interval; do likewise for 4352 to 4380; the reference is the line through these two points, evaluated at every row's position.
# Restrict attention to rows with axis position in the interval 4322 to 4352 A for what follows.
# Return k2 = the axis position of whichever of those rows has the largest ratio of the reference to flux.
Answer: 4339.0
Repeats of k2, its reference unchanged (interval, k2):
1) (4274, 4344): 4306.0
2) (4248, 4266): 4249.0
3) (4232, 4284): 4273.0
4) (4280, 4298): 4288.0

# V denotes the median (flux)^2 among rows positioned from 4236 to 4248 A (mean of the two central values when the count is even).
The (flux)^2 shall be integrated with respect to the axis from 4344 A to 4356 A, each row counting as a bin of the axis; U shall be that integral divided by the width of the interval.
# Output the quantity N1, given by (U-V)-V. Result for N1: -68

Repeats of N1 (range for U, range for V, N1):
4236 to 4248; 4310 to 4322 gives -69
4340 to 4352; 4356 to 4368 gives -78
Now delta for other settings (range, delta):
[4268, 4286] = 0.0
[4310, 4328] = 0.8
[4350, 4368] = 1.1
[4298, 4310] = -0.1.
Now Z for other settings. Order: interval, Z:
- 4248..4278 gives 6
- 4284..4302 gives 0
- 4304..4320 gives 2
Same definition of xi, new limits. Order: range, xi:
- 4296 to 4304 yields -18.8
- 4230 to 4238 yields -18.8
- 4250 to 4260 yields -18.7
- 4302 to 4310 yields -18.9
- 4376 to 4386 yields -18.7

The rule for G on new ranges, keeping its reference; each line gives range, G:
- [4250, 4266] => 0.01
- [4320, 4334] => 0.02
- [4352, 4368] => -0.03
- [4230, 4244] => 0.08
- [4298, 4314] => 0.22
